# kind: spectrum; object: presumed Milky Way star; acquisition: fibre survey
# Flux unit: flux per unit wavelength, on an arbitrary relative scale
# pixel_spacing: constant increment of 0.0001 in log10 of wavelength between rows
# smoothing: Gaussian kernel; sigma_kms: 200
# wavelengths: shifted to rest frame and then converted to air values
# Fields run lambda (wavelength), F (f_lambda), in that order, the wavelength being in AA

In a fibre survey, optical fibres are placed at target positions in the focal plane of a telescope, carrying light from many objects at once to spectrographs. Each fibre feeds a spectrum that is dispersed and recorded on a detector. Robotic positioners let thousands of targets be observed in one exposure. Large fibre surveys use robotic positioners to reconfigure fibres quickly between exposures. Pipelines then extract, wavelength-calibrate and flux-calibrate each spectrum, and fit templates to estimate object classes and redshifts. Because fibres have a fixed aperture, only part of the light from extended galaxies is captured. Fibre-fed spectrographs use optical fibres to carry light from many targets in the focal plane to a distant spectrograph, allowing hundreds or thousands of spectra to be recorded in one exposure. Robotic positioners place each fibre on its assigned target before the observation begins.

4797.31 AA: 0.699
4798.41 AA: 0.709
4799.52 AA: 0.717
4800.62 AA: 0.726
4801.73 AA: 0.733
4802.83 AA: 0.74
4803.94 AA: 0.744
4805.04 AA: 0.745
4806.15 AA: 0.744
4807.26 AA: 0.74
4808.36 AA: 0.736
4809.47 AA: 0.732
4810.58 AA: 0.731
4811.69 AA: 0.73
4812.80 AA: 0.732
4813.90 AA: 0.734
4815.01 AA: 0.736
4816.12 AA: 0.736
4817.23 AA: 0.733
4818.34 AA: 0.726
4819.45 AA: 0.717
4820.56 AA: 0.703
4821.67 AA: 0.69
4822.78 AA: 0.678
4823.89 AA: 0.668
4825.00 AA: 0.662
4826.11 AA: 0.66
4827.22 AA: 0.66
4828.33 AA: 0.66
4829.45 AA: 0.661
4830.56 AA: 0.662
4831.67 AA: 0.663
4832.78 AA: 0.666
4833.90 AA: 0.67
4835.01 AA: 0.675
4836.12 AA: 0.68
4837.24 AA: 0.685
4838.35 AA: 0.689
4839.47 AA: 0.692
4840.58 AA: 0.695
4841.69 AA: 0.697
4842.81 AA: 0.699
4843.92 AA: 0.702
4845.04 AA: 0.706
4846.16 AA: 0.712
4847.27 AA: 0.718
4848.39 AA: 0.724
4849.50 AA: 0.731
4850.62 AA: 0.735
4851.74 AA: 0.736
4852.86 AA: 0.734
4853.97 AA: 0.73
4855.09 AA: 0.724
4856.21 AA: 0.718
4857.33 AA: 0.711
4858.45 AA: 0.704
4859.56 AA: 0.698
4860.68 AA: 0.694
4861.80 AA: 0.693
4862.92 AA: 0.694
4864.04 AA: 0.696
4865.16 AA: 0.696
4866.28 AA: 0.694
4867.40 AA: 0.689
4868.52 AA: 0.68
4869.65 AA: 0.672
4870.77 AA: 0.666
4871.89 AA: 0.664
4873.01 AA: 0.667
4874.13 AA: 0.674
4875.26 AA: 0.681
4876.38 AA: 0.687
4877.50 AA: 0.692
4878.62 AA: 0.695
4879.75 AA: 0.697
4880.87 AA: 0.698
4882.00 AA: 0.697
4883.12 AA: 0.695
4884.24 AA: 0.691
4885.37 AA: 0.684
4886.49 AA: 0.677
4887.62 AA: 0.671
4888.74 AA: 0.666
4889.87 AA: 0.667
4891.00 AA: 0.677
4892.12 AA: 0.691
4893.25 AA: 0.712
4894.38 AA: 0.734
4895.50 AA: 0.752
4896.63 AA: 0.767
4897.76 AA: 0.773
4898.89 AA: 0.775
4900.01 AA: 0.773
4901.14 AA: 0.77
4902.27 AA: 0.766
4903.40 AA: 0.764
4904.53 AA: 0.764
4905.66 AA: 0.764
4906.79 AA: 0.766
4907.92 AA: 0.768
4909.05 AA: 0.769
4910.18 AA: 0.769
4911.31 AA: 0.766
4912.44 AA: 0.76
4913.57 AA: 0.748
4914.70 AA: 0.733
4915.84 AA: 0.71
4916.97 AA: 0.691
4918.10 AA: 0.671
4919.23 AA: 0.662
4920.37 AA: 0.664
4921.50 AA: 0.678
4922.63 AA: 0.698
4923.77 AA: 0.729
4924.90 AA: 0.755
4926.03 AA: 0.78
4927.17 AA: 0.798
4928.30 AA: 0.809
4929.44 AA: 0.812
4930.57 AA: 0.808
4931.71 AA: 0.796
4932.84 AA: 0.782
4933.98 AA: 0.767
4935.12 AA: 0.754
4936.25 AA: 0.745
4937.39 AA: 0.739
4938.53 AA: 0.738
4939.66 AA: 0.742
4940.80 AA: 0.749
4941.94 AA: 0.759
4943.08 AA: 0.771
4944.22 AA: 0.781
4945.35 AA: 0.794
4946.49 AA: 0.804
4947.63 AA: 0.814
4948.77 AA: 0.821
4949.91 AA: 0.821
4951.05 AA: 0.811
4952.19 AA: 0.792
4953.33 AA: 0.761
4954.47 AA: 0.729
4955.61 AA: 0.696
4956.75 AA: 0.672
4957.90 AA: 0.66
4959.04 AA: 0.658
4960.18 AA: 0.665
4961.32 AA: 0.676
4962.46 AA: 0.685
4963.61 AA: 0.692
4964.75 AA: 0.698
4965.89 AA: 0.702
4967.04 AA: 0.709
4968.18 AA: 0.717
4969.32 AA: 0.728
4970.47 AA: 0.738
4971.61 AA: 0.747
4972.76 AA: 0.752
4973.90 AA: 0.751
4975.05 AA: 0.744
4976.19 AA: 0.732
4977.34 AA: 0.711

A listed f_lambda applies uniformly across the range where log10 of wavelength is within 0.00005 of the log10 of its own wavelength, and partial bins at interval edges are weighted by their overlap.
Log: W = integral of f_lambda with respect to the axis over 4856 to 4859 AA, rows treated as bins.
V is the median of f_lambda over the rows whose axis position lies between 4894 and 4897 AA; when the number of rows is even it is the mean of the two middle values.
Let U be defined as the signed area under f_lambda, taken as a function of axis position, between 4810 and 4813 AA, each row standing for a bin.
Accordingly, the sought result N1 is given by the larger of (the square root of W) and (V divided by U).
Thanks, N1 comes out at 1.46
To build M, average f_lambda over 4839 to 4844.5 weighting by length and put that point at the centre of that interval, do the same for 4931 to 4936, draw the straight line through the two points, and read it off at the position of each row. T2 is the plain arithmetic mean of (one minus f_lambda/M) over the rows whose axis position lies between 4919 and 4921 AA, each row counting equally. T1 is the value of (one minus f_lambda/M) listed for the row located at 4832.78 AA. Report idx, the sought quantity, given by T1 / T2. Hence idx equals 0.3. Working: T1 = 0.04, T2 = 0.130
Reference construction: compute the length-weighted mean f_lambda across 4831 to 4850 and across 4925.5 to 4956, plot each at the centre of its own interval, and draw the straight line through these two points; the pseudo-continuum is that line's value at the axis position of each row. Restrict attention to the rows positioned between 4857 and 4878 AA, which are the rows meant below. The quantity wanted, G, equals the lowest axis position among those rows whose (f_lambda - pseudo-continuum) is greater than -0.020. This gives 4857.33 AA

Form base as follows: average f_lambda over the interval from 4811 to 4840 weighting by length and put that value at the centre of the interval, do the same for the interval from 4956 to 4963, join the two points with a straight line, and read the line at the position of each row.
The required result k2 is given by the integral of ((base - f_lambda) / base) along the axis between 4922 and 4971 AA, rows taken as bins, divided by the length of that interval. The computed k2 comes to -0.11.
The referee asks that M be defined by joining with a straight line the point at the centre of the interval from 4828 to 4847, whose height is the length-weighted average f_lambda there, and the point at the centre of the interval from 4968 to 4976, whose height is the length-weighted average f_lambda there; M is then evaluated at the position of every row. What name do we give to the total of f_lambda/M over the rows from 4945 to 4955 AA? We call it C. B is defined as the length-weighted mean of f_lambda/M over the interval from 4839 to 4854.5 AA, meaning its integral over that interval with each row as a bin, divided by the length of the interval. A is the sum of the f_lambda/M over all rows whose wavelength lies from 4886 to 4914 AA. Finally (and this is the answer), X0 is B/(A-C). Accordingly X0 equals 0.06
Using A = 26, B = 1.04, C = 10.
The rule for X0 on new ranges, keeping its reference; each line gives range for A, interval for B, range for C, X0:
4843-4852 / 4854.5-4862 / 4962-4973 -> -0.77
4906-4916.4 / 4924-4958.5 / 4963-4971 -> 0.38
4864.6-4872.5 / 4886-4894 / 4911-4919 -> -3.74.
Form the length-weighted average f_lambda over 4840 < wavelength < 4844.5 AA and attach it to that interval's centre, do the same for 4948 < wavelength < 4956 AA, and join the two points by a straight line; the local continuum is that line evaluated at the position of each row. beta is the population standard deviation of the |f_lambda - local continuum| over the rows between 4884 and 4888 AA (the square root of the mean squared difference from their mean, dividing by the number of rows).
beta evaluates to 0.008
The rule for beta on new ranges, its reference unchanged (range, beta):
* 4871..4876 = 0.006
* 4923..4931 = 0.015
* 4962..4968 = 0.007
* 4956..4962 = 0.007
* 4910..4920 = 0.031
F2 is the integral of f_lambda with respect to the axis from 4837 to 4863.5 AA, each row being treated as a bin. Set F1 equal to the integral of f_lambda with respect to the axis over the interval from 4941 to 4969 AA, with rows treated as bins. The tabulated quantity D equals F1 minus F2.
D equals 1.8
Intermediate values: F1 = 20.6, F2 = 18.8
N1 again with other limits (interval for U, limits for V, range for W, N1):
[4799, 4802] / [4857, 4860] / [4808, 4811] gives 1.48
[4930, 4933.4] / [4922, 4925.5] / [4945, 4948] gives 1.55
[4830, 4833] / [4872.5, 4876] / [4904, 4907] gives 1.51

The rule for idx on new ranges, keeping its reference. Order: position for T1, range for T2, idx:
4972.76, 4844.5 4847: -5.8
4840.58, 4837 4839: 0.2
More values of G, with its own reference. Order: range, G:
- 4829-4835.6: 4833.90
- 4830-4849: 4833.90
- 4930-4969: 4930.57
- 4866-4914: 4894.38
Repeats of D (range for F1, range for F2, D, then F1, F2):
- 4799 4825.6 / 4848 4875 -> 0.3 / 19.2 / 18.9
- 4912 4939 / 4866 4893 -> 1.6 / 20.1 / 18.4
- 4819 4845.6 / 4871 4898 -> -0.7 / 18.1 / 18.8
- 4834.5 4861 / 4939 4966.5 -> -1.6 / 18.8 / 20.3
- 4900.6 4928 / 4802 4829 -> 1.0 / 20.3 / 19.3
